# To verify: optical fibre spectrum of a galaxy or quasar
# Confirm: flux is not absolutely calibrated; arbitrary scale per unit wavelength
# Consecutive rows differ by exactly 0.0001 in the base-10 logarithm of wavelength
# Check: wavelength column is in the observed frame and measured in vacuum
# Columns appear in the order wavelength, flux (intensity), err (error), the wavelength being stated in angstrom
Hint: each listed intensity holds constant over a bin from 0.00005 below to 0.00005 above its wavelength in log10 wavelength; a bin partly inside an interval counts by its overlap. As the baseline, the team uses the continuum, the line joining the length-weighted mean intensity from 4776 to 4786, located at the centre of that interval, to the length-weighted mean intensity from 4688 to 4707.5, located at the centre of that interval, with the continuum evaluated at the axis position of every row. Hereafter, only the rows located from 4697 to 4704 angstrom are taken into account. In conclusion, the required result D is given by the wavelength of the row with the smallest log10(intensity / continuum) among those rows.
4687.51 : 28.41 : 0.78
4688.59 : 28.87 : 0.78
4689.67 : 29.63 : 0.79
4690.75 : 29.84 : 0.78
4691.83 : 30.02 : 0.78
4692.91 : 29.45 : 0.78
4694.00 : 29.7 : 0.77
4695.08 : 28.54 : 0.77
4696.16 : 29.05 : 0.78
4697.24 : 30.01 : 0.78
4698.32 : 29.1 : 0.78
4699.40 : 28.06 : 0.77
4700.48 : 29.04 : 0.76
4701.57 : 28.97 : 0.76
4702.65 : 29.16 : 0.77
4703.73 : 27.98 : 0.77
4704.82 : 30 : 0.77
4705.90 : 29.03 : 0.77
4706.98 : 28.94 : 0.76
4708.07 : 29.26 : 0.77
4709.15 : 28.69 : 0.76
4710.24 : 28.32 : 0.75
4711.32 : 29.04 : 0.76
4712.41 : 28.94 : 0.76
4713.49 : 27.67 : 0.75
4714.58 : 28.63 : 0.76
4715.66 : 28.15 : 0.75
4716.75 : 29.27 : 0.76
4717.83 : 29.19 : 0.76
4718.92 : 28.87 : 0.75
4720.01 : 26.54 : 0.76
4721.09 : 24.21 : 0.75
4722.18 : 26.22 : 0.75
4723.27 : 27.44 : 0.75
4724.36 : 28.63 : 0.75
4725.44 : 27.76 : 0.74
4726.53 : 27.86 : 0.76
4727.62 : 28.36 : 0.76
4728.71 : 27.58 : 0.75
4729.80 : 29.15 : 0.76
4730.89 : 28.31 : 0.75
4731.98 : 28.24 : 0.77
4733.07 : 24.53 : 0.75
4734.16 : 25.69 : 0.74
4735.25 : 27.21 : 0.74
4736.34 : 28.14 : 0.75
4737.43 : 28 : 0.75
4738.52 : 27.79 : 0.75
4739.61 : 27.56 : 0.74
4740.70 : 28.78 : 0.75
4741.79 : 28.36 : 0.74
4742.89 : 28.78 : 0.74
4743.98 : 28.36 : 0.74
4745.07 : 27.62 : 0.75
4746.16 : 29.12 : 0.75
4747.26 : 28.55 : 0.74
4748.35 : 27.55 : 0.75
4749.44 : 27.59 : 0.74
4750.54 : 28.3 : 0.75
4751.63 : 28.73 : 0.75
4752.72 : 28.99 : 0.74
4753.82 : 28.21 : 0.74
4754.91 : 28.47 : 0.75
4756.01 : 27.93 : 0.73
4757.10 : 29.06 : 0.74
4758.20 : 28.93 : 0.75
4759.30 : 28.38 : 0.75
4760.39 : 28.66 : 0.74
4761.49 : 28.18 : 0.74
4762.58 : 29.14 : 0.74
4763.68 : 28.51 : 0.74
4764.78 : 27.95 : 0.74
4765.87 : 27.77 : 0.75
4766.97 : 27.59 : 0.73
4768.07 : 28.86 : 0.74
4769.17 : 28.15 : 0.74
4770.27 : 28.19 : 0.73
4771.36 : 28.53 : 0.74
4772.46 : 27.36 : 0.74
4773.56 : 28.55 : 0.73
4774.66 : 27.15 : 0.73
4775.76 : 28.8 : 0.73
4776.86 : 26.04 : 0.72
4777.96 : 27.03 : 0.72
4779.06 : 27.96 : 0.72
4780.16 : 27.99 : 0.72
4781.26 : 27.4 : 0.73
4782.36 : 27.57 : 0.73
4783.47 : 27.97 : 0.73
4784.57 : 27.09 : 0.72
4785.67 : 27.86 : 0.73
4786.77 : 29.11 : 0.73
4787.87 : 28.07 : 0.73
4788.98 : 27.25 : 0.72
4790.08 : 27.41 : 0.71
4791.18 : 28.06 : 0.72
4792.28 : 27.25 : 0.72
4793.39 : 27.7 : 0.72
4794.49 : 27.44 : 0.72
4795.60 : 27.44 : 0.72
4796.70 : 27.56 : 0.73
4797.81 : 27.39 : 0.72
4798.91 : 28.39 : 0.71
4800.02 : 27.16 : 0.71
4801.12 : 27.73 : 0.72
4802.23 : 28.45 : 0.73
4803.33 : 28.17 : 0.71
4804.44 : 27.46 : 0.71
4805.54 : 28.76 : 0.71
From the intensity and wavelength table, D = 4699.40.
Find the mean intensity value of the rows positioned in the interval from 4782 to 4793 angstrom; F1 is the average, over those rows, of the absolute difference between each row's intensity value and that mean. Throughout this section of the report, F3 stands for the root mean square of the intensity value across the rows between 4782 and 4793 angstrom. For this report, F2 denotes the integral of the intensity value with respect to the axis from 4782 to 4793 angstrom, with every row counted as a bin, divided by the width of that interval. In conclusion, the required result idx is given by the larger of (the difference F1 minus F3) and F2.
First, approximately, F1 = 0.45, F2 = 27.8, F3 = 27.8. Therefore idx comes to 27.8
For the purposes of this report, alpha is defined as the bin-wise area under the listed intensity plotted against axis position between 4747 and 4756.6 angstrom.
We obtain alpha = 271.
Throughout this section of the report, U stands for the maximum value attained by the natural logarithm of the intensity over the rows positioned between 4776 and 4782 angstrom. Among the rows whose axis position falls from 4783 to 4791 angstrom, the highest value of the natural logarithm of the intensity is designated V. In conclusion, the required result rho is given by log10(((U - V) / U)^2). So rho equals -3.9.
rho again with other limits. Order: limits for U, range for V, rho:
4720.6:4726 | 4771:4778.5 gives -5.5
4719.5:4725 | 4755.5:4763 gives -4.6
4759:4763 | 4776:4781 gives -3.8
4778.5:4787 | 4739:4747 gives -8.0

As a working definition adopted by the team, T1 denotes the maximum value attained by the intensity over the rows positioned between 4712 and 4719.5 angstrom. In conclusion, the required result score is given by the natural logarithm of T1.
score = 3.38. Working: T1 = 29.27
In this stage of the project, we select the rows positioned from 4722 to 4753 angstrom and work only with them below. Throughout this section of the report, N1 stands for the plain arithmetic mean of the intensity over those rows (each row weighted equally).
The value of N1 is 27.9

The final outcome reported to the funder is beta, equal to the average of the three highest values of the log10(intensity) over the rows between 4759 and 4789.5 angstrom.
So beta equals 1.46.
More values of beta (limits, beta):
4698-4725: 1.47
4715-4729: 1.46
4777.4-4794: 1.45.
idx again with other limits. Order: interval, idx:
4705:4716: 28.7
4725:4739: 27.6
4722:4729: 27.8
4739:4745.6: 28.2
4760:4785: 27.9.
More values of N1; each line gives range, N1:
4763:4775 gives 28.1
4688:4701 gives 29.3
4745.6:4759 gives 28.5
